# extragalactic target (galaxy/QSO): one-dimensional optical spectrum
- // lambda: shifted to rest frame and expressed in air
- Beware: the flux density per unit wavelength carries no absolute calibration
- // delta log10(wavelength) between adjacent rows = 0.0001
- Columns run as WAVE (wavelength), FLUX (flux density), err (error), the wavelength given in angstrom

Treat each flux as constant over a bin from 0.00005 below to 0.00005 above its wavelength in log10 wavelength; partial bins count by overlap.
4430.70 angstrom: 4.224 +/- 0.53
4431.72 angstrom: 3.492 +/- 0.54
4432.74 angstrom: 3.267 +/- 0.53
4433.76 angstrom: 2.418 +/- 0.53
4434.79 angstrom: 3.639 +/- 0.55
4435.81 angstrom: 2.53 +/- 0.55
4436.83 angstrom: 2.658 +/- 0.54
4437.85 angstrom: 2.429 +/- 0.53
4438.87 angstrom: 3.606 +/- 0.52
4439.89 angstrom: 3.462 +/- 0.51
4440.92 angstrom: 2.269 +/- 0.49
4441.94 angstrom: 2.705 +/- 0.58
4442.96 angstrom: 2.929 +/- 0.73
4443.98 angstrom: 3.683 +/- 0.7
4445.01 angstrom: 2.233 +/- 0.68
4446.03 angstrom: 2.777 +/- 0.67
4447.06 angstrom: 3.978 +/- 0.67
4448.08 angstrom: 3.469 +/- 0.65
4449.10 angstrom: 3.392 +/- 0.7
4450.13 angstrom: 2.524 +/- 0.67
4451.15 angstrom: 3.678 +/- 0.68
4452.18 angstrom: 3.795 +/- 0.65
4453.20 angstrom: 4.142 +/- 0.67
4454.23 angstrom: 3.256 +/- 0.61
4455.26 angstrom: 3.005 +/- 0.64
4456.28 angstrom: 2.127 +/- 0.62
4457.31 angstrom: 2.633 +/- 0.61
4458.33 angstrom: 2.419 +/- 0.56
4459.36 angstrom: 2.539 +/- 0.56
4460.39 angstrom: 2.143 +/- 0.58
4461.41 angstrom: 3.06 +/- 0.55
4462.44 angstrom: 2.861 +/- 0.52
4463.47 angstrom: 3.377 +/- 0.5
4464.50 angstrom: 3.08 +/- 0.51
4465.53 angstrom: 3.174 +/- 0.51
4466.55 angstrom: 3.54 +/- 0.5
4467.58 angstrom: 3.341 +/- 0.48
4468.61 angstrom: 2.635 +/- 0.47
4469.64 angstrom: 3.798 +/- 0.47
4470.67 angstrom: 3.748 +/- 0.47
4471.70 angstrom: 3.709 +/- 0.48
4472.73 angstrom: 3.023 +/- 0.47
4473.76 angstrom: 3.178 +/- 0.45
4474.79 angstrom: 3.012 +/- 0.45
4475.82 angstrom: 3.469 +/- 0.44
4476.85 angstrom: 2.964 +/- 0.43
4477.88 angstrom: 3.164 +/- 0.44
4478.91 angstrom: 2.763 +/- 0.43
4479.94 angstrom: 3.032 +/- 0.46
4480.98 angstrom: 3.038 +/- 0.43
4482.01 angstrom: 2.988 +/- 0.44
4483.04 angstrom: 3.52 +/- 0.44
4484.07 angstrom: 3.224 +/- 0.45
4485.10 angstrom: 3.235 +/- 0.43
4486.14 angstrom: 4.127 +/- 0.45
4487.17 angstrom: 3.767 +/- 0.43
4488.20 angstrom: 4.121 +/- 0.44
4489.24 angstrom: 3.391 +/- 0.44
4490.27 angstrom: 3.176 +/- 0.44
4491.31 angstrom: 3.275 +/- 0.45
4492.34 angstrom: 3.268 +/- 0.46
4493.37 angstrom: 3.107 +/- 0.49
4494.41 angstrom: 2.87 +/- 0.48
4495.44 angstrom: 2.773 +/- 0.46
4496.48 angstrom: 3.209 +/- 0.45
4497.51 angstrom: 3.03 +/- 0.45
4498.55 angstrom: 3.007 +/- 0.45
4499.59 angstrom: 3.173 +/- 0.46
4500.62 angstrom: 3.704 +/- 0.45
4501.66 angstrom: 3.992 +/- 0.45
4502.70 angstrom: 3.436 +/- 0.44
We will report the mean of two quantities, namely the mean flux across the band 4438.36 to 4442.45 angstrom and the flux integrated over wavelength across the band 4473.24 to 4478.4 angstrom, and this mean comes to 10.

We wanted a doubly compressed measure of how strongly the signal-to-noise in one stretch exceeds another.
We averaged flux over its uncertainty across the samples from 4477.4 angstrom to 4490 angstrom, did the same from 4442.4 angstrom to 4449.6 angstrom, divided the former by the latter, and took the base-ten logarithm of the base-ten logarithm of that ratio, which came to -0.67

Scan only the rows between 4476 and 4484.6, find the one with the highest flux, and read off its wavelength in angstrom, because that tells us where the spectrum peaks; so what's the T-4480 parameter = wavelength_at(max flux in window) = 4483.04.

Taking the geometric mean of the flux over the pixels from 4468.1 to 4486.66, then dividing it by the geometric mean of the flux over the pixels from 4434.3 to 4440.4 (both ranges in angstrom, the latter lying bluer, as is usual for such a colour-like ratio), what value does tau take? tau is 1.08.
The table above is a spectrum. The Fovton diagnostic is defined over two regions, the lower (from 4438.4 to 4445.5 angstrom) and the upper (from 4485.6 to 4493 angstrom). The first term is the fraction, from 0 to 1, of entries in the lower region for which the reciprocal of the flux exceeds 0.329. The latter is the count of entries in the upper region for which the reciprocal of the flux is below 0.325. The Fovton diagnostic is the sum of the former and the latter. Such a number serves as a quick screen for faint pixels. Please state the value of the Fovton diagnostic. 7.6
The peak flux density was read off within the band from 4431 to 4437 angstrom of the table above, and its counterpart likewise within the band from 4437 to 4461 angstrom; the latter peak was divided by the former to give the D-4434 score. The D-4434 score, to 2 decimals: 1.14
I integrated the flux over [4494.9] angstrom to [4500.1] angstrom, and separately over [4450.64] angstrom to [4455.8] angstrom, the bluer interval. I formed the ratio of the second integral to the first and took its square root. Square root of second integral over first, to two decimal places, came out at 1.08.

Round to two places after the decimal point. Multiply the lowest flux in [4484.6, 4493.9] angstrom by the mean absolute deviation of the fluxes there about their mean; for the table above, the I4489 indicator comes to 1.05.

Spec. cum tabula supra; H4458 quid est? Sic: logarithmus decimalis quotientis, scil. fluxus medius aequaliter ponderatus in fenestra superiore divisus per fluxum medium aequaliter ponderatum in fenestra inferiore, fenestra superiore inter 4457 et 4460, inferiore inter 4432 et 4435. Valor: -0.089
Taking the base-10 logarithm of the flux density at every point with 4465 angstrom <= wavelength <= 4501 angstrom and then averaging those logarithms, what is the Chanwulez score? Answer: 0.512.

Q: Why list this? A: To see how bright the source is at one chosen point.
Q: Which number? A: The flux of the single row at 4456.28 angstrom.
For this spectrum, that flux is 2.127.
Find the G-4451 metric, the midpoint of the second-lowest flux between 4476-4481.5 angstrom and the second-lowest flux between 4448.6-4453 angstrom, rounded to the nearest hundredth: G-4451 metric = 3.18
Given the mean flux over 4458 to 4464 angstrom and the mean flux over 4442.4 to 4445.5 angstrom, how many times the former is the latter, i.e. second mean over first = 1.08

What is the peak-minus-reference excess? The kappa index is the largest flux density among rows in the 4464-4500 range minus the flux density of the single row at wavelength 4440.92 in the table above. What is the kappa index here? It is 1.9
